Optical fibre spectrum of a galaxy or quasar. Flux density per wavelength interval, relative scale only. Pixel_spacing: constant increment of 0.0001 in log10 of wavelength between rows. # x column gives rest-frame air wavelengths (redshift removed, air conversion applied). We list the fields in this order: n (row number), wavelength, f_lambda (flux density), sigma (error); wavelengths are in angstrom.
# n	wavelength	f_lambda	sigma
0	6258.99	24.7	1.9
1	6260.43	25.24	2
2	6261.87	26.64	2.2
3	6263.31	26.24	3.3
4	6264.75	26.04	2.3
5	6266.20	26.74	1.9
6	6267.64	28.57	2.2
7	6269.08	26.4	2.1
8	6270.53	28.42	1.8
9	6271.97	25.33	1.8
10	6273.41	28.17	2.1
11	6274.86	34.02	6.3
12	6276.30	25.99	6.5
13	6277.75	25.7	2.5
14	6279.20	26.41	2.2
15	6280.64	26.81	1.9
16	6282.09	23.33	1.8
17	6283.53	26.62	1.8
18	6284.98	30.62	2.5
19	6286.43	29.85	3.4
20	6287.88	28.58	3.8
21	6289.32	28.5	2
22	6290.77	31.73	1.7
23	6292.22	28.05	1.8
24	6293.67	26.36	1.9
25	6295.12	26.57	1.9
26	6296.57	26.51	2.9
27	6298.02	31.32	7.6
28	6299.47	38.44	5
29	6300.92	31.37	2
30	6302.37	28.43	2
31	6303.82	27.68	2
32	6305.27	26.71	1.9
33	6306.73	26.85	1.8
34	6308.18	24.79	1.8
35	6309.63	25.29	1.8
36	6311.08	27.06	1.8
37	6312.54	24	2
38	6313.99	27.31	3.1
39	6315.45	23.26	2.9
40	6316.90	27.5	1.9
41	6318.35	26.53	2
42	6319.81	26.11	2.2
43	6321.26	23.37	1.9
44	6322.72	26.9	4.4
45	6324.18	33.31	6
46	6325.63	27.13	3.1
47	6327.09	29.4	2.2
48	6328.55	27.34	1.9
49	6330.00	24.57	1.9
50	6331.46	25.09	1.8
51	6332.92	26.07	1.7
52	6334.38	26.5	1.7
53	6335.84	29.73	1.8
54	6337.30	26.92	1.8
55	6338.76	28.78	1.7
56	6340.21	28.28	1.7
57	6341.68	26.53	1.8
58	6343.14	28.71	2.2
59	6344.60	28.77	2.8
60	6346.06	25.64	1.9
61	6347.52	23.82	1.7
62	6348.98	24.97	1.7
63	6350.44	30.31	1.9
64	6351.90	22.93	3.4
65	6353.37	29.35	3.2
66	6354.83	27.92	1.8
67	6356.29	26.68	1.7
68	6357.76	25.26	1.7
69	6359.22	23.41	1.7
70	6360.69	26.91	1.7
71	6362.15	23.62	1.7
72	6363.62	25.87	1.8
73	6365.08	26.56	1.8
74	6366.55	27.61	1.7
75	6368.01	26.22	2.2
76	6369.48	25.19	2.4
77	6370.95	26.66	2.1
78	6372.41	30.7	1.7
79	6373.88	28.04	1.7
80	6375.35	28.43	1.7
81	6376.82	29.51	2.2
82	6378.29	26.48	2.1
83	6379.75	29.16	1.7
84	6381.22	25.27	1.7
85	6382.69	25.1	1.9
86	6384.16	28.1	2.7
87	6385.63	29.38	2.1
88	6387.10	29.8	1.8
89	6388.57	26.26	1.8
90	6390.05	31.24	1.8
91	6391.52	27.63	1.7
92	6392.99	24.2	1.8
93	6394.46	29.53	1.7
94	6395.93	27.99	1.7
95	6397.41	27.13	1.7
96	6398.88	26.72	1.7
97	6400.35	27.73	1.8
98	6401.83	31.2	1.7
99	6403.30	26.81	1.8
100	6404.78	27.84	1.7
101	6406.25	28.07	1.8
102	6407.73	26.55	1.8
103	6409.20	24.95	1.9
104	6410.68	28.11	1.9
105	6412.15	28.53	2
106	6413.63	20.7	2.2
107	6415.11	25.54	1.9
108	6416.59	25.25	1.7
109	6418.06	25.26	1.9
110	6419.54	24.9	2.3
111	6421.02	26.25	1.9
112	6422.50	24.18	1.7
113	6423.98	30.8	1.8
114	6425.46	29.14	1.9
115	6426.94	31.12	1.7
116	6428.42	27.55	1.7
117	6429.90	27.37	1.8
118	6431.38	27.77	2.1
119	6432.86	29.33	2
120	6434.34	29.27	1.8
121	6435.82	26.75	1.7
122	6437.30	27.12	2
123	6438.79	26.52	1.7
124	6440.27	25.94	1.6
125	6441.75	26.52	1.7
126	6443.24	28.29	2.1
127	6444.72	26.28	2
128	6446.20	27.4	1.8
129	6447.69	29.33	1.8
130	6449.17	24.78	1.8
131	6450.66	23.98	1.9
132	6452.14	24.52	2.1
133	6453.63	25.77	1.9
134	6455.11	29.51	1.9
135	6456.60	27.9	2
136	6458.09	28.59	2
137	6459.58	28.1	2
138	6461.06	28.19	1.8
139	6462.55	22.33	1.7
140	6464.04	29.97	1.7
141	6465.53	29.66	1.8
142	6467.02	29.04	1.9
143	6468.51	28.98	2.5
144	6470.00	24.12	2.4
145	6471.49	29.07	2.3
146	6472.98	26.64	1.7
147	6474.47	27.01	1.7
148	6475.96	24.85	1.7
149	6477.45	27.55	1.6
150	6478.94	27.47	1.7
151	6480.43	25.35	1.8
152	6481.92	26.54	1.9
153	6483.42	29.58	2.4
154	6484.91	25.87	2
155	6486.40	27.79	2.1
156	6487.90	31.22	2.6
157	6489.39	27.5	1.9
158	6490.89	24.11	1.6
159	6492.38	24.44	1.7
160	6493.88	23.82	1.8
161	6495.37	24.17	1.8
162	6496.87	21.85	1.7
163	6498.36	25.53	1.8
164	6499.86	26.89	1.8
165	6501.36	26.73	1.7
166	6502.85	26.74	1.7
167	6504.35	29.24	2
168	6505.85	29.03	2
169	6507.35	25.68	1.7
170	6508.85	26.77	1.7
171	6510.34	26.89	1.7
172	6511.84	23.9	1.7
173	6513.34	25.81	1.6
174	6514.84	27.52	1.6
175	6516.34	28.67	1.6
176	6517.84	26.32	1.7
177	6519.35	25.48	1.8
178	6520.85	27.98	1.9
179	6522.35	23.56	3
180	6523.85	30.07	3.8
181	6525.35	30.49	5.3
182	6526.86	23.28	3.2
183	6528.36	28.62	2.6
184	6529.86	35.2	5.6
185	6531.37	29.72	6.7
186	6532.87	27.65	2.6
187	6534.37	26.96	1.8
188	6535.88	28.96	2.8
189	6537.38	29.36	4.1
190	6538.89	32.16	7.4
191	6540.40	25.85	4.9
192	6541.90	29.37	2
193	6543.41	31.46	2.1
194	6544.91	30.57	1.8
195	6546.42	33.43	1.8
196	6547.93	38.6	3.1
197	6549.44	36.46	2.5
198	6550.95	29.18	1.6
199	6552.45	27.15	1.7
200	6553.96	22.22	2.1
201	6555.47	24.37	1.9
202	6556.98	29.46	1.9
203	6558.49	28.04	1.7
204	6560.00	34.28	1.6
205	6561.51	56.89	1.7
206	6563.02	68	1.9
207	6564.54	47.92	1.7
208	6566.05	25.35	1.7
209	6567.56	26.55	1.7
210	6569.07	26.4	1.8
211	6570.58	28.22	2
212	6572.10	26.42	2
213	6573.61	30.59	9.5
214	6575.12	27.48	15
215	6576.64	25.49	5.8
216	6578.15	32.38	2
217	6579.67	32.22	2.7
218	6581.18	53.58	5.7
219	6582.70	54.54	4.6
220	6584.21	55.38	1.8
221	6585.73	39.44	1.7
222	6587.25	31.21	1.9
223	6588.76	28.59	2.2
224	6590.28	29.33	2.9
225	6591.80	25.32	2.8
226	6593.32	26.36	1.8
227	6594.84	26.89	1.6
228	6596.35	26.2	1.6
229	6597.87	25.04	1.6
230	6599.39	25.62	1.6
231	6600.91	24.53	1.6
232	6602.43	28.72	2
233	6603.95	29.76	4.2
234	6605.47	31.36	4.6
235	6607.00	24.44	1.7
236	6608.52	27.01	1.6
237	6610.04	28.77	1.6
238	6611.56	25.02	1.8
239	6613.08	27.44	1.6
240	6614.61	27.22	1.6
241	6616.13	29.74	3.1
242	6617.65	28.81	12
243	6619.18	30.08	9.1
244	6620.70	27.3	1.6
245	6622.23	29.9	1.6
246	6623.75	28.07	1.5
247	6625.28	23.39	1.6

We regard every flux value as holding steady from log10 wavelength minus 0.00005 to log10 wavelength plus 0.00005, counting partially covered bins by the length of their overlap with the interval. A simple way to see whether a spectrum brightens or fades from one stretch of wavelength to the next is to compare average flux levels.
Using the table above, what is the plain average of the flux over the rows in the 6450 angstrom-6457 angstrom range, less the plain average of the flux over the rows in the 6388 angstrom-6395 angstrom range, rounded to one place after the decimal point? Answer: -1.4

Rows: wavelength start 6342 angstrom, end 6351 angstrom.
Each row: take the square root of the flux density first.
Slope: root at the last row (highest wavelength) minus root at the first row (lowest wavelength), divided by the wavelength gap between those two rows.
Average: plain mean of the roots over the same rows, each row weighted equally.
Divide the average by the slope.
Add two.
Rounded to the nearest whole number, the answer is 259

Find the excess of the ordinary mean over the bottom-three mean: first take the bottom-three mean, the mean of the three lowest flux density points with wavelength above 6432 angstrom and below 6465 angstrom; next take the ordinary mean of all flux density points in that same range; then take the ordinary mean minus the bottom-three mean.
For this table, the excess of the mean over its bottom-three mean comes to 3.5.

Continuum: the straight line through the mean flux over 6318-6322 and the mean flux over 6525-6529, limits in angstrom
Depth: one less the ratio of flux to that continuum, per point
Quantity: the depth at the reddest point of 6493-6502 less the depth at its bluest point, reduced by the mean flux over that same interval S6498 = -24.9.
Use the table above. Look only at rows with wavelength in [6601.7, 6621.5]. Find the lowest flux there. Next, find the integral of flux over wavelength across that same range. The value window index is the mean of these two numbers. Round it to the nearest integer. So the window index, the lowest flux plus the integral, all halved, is 291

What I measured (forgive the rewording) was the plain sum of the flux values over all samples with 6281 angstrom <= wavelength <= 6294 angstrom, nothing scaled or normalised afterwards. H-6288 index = 254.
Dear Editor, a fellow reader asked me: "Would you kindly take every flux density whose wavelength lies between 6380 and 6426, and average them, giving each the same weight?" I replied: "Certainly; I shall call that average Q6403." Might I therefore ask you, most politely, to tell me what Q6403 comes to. 27.1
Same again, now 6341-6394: 27.0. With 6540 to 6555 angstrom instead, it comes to 30.4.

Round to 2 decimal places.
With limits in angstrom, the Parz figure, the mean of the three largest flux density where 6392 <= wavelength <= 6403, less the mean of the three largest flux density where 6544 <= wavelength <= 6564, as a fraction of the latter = -0.46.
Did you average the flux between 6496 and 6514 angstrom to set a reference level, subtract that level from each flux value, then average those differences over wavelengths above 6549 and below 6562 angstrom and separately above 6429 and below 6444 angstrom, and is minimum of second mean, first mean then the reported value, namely 1.2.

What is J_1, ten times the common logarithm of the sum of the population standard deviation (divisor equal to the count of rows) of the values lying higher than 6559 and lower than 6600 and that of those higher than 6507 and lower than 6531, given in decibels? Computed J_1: 11.8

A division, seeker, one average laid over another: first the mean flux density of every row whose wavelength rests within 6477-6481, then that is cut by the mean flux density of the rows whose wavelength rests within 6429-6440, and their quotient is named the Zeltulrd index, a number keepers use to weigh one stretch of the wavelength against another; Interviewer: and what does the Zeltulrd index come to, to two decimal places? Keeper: 0.97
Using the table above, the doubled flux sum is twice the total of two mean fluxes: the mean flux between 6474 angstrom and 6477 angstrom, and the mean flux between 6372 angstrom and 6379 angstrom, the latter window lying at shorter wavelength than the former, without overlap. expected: 109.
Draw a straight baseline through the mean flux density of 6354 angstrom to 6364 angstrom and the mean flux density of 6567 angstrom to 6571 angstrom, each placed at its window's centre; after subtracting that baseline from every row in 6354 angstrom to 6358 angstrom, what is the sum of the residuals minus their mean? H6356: 2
